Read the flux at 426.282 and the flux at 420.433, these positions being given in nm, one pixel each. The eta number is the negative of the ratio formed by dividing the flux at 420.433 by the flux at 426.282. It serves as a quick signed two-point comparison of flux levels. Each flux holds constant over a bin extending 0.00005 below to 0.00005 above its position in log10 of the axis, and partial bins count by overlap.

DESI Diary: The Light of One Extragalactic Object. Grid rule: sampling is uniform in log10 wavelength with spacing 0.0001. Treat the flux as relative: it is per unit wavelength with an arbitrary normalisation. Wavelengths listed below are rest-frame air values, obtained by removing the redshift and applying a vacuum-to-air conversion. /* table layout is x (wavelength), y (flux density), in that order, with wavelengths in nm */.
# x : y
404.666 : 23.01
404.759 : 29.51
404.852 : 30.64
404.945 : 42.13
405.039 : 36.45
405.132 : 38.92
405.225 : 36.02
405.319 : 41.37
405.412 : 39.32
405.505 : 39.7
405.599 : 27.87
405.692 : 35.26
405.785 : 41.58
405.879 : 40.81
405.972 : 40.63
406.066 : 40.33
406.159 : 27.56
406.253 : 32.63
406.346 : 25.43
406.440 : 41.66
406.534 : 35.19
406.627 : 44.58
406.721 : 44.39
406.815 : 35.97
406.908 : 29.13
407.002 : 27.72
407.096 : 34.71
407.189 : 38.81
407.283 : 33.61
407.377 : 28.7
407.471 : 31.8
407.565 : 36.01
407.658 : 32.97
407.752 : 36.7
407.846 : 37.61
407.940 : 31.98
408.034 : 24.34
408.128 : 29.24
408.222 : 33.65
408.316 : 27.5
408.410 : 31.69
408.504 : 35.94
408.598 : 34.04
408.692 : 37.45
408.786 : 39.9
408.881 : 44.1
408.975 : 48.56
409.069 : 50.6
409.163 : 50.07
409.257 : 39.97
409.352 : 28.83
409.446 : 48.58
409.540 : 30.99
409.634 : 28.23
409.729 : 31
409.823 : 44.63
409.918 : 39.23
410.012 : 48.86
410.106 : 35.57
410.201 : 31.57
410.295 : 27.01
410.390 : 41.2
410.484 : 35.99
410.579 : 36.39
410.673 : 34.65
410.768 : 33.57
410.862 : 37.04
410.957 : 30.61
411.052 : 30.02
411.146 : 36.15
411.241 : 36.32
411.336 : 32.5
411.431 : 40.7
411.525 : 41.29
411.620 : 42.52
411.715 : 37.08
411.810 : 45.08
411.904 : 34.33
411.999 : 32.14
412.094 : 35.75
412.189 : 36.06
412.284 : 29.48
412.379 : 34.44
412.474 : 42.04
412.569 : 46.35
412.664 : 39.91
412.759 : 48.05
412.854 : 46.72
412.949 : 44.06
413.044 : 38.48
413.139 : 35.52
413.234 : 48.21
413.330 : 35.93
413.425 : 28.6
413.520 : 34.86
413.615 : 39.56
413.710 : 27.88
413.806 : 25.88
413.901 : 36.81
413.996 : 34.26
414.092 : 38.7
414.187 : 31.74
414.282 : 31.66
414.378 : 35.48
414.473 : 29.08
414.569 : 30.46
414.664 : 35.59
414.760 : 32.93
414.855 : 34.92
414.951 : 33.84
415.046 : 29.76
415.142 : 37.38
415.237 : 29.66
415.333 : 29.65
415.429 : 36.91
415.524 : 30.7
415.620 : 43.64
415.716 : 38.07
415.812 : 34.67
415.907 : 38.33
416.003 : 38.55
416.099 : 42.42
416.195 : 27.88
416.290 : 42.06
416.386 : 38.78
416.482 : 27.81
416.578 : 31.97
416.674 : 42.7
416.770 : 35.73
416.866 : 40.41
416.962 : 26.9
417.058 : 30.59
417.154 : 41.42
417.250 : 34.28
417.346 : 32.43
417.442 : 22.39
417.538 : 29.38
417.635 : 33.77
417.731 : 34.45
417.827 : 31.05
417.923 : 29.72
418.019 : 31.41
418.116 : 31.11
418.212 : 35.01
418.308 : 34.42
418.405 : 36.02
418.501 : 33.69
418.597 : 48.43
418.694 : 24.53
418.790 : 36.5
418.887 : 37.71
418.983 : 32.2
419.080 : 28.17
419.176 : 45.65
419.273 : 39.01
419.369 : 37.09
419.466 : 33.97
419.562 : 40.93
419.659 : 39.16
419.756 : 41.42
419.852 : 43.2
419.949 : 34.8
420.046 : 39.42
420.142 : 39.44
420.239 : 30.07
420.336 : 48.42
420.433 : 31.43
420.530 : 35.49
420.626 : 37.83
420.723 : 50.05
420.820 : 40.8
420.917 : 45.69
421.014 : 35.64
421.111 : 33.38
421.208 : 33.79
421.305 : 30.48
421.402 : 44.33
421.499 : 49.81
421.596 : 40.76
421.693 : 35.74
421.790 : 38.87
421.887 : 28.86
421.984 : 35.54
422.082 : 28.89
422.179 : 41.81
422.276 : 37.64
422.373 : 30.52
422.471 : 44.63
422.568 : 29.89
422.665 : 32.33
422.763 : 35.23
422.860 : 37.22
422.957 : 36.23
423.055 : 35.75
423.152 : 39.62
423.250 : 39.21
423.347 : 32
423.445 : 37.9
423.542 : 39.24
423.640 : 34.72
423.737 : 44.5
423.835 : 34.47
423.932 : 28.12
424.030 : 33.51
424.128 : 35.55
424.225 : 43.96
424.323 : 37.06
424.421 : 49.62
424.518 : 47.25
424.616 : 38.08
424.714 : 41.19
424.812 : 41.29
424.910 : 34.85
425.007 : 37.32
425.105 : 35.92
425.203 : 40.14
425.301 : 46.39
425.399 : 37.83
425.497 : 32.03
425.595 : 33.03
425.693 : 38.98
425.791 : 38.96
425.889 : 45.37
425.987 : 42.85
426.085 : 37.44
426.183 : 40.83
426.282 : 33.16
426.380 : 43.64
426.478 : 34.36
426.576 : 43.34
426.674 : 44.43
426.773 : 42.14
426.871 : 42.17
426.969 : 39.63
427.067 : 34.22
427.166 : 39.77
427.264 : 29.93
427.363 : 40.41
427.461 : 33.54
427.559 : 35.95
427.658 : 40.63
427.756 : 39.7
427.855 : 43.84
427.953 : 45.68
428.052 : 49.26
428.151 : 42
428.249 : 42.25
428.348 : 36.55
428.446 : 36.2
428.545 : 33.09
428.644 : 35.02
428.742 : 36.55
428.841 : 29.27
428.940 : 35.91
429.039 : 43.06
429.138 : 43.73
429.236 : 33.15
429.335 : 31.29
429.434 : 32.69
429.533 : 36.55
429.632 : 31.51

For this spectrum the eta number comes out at -0.95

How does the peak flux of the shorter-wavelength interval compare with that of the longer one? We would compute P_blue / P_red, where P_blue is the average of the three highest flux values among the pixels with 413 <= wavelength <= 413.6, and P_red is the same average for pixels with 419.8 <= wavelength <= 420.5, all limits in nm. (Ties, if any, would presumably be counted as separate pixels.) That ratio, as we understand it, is 0.94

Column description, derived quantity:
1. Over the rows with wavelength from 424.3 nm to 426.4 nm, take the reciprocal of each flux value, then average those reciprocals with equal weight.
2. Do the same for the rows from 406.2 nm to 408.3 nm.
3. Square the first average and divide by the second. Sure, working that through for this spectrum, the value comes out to 0.022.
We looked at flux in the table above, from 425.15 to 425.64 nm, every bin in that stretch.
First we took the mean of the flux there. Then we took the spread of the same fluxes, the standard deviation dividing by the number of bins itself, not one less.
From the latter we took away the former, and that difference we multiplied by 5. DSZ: -163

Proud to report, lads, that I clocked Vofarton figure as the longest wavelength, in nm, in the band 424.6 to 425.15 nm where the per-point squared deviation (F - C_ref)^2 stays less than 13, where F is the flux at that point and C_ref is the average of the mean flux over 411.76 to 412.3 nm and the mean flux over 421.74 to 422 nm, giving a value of 425.105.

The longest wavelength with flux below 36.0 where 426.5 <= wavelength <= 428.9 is 428.841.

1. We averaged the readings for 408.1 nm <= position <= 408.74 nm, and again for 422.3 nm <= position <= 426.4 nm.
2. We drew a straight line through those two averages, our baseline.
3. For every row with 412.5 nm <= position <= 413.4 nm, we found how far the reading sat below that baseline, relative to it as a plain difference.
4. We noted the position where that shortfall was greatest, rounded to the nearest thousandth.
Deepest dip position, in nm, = 413.139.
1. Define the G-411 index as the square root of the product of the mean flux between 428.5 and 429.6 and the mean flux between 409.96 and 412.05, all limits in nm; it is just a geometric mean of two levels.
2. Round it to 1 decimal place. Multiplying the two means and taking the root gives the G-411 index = 35.9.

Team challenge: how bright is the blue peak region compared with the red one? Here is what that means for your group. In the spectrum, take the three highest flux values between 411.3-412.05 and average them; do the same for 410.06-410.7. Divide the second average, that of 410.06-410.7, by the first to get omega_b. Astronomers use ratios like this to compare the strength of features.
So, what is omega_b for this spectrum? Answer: 0.88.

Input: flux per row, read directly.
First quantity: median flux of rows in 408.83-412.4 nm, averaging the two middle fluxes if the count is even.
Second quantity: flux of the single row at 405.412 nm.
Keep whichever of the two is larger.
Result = 39.3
